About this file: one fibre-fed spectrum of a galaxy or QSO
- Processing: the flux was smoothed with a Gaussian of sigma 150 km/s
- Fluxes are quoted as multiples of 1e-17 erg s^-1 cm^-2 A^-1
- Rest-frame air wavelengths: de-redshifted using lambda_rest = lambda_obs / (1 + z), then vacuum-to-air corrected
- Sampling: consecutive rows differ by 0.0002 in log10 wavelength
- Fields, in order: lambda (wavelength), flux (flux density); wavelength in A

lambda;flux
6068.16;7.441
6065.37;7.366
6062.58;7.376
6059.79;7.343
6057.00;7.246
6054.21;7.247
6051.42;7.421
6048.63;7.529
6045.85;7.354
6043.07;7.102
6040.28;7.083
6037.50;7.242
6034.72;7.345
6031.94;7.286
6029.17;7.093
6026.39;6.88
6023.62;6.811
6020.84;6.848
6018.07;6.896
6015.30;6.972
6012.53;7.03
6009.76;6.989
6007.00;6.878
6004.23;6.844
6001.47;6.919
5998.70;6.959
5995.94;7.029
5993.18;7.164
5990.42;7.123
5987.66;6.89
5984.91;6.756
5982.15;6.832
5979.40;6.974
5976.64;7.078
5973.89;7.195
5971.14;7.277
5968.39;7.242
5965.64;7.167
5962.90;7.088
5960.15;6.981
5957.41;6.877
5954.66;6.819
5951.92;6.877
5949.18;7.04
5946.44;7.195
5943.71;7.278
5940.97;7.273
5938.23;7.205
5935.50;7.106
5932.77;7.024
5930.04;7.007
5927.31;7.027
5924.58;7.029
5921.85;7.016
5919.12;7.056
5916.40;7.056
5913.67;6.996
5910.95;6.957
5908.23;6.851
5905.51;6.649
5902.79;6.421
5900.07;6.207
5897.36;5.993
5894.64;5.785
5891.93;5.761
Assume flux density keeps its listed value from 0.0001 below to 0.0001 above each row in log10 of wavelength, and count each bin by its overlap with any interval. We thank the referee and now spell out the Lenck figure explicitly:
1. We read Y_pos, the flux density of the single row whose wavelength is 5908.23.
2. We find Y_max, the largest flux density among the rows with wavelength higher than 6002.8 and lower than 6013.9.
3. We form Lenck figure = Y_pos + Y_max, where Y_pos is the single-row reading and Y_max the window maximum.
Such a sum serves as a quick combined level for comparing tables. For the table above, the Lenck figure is 13.9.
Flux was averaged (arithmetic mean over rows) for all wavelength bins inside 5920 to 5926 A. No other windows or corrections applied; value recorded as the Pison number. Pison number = 7.02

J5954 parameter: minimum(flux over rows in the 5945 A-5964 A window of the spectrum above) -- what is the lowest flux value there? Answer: 6.819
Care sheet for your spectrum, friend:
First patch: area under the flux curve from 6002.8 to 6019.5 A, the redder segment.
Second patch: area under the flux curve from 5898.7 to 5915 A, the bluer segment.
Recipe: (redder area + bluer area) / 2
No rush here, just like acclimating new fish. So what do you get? 112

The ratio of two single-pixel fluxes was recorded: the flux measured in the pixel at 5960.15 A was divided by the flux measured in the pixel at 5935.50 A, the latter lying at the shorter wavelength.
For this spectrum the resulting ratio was 0.98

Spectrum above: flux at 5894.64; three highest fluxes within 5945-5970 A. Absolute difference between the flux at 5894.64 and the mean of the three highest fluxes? 1.42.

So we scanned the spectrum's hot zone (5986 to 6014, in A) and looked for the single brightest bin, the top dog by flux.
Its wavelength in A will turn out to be 5993.18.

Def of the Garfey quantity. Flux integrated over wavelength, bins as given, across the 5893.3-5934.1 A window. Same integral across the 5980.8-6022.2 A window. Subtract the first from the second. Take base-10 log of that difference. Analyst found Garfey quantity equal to 1.10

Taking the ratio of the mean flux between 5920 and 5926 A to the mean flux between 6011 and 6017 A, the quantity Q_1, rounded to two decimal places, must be 1.00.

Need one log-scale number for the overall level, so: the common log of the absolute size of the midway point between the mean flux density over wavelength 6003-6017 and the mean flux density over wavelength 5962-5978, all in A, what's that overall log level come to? 0.849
